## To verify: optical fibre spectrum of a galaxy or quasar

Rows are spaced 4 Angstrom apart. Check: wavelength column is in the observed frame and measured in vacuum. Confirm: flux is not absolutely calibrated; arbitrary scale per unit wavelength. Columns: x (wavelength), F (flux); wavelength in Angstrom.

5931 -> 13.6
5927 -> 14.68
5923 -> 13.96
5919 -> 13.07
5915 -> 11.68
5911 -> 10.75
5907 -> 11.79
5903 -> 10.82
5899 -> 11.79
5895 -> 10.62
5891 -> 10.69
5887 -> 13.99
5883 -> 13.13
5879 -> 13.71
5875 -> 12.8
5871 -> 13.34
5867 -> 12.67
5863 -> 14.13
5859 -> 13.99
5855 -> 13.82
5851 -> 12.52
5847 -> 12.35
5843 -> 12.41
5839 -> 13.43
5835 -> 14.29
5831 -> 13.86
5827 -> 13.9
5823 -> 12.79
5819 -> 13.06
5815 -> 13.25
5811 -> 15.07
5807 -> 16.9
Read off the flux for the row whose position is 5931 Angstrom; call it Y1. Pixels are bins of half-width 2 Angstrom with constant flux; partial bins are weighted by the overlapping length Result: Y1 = 13.6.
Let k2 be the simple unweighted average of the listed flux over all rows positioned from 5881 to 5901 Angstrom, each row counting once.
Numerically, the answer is 12.0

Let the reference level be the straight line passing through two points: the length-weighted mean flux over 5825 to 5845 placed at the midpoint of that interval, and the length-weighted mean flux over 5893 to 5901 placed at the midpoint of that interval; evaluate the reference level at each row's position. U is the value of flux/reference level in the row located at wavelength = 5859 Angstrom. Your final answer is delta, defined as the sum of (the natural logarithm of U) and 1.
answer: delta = 1.10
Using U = 1.11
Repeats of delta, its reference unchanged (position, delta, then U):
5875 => 1.06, 1.06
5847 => 0.94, 0.94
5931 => 1.32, 1.37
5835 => 1.05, 1.05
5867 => 1.03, 1.03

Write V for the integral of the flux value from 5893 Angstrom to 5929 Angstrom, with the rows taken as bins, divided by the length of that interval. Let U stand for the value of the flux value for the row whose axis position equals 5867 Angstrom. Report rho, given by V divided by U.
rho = 0.96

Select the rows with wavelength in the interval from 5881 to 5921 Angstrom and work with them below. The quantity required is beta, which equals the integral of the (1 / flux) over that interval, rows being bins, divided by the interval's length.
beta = 0.085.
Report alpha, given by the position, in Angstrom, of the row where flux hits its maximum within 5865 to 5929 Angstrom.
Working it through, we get 5927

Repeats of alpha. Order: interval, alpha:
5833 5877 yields 5835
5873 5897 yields 5887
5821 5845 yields 5835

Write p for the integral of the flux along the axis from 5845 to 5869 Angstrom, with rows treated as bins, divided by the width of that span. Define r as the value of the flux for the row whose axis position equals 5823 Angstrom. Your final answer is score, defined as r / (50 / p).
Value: 3.39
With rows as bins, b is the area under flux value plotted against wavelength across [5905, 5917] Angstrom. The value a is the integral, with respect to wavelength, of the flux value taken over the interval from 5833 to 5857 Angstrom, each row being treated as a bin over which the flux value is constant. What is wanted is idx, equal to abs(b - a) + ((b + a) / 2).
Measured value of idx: 404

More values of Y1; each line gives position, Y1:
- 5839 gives 13.43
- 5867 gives 12.67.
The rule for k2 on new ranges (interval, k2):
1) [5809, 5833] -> 13.7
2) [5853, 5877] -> 13.5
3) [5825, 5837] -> 14.0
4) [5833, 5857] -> 13.1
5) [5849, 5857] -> 13.2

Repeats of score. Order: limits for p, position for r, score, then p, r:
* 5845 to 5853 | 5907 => 2.93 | 12.4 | 11.79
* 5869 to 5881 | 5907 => 3.13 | 13.3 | 11.79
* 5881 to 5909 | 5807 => 4.00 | 11.8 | 16.9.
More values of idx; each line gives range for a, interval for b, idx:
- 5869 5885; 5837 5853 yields 216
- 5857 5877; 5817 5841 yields 354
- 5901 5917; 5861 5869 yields 217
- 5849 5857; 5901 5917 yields 218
